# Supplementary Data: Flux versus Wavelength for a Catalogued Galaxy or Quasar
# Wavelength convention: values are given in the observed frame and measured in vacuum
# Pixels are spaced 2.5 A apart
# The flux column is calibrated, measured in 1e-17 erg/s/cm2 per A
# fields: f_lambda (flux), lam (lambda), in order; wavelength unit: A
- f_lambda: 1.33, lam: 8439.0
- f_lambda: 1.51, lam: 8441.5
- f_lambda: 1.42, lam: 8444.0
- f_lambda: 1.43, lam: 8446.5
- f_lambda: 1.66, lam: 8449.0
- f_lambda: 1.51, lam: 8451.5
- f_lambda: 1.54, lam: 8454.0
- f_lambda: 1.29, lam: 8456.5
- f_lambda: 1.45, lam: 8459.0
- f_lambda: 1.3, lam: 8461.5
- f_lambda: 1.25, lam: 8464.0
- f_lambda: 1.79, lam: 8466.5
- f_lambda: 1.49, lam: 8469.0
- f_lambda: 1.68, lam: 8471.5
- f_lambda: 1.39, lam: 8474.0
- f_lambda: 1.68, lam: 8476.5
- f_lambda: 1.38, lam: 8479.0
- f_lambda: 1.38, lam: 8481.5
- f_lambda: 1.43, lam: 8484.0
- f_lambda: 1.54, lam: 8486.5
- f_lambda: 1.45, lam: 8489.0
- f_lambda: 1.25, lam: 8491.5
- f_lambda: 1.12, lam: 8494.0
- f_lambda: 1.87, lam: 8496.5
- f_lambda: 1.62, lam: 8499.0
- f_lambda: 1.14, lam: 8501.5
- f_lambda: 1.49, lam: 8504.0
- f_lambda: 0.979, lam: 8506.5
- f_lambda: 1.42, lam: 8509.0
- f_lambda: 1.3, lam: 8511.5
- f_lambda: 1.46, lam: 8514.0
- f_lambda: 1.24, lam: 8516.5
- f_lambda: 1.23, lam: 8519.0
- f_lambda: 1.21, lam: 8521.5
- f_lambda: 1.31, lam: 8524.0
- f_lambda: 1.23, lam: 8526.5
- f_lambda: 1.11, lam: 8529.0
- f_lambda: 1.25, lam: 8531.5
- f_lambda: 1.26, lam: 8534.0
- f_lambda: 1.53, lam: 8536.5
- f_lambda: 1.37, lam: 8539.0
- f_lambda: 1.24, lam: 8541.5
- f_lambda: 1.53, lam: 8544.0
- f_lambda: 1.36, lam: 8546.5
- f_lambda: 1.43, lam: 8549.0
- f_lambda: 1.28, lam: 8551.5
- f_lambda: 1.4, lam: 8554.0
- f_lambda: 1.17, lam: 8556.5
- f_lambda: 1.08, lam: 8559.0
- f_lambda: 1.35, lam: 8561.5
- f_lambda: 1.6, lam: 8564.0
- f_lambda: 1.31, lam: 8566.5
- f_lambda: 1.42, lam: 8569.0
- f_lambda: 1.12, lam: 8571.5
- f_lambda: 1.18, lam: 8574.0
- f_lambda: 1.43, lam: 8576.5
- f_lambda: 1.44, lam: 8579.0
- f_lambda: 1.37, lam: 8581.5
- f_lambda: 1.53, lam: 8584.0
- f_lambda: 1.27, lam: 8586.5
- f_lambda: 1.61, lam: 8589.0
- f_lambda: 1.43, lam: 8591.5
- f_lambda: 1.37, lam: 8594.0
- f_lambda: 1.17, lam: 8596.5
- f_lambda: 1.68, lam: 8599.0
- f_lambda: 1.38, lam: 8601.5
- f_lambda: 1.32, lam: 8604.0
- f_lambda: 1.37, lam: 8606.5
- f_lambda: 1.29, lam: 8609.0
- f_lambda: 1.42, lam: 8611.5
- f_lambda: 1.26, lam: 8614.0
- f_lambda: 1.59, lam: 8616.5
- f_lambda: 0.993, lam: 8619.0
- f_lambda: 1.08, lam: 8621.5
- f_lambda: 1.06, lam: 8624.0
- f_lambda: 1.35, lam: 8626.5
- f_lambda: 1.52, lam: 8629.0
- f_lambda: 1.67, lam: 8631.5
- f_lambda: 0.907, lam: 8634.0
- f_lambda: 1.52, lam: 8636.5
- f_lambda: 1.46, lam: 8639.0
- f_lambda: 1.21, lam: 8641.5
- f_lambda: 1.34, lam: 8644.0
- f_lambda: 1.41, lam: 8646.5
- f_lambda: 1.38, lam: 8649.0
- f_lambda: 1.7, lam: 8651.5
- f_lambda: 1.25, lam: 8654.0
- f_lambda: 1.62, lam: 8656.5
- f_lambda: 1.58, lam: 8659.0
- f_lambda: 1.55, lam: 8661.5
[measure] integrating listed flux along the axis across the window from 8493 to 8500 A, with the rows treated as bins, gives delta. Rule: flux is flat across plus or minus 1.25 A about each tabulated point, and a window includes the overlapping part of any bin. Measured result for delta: 10.8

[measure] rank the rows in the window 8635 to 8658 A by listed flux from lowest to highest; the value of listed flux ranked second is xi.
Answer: 1.25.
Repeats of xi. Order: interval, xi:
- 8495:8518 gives 1.14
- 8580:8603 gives 1.27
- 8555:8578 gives 1.12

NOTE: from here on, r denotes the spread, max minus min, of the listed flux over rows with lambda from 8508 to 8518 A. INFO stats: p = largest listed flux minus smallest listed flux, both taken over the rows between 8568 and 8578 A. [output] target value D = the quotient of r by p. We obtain 0.7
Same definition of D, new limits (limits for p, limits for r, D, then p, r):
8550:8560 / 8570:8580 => 1.0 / 0.320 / 0.32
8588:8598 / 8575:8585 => 0.4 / 0.440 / 0.16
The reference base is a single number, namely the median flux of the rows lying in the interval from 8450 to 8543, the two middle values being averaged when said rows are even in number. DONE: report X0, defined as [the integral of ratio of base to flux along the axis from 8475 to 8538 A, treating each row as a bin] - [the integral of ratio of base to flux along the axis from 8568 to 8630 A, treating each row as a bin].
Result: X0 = 0.7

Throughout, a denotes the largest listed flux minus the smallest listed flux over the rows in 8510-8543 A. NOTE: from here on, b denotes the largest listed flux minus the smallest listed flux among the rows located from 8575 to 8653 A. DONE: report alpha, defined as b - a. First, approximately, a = 0.42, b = 0.79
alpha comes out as 0.37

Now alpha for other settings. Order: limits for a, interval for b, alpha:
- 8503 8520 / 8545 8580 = 0.01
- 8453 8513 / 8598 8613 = -0.50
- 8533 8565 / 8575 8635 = 0.25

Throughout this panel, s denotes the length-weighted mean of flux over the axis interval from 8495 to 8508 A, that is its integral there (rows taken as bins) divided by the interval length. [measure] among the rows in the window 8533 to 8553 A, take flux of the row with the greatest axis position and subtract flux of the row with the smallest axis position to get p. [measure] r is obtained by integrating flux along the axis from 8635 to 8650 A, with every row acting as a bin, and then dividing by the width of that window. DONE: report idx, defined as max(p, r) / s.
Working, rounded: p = 0.02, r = 1.38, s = 1.41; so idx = 0.98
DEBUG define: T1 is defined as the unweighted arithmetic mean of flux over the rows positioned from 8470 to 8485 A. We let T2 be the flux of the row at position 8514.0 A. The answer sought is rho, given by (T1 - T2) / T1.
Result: 0.02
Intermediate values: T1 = 1.49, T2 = 1.46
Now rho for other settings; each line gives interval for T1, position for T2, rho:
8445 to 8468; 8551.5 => 0.13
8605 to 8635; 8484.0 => -0.11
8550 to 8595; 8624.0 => 0.22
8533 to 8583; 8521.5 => 0.10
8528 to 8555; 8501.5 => 0.15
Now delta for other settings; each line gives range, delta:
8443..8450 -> 10.5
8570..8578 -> 10.0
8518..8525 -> 8.7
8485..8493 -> 11.2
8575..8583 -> 11.3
